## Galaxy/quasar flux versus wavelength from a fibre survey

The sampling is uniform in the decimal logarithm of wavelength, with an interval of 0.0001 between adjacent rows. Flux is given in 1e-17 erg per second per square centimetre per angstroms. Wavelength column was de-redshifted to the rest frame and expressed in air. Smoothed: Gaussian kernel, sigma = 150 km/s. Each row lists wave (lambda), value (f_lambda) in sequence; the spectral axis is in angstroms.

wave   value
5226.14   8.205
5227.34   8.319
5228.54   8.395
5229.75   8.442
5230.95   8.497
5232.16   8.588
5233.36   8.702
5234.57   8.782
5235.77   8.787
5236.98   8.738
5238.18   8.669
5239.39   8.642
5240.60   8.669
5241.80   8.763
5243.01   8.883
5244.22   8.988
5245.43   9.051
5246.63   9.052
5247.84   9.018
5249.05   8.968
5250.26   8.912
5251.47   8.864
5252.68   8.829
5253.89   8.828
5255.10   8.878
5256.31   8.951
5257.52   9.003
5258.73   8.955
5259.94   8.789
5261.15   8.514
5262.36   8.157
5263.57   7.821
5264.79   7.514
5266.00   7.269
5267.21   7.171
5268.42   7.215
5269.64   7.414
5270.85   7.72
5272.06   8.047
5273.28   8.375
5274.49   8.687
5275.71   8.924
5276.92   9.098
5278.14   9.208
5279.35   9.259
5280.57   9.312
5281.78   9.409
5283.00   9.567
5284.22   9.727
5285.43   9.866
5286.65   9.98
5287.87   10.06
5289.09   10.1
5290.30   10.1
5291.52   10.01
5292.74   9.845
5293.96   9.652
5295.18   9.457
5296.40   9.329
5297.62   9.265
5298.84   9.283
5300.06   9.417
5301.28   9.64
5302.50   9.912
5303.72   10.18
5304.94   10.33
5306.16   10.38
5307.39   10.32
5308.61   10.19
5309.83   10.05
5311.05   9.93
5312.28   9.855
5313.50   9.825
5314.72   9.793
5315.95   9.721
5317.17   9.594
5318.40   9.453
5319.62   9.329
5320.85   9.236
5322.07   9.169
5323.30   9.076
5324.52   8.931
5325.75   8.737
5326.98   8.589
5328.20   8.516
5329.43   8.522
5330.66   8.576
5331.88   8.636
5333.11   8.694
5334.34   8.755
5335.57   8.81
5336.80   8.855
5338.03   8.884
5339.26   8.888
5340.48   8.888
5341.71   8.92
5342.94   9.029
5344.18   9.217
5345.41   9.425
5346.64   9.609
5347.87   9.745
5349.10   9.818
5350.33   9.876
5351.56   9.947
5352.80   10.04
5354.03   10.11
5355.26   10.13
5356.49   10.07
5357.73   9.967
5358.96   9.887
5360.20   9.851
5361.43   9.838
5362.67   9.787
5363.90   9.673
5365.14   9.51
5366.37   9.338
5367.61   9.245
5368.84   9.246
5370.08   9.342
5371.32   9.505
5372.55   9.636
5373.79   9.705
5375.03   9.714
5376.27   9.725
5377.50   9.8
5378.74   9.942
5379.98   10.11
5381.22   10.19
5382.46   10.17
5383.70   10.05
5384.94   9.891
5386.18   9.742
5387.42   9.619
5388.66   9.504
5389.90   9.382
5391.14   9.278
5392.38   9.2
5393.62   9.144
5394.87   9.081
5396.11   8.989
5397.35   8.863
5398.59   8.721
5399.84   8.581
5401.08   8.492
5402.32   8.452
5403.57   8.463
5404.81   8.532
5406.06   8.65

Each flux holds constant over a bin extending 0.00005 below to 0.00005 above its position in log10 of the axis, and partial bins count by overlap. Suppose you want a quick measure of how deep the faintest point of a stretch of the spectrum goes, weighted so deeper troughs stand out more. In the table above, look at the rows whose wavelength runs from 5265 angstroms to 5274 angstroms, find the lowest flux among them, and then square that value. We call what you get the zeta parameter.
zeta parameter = 51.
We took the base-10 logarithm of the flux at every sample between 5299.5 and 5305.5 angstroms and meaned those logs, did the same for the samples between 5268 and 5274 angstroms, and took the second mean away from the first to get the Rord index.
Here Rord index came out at 0.11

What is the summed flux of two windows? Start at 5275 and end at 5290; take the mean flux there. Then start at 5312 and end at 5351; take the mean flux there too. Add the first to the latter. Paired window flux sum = 18.7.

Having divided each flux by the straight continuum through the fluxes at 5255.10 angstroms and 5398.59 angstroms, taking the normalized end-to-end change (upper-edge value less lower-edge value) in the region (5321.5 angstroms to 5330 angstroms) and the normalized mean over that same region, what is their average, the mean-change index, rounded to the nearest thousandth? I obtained 0.463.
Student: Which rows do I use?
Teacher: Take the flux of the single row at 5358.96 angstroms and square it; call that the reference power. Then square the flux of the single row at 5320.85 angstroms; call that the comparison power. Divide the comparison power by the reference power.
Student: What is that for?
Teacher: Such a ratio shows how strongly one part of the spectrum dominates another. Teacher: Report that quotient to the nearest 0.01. 0.87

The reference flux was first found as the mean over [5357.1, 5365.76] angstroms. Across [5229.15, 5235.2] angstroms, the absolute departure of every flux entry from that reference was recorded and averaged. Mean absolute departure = 1.2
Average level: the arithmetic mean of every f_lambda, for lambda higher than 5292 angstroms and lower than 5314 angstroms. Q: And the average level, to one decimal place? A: 9.8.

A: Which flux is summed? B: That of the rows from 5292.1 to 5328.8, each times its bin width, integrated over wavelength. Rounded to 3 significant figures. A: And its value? 351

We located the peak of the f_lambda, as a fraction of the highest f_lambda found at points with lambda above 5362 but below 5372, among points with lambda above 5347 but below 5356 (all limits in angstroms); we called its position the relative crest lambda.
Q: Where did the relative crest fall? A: 5355.26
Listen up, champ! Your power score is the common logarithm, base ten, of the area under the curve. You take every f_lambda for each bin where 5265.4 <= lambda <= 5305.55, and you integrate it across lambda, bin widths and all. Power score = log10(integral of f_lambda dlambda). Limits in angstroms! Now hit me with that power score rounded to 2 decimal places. 2.57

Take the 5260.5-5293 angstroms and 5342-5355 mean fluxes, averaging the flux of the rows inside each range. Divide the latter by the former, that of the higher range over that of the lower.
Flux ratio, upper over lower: 1.10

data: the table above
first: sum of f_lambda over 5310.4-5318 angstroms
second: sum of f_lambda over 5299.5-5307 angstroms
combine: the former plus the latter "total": 119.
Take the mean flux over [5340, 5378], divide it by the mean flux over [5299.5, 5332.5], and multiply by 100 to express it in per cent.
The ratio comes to 102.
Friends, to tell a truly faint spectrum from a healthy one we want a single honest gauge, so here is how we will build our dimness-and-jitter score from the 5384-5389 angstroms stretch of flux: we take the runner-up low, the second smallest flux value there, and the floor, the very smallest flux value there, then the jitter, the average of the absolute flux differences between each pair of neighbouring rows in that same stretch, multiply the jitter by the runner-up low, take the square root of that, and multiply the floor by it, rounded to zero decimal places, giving 11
